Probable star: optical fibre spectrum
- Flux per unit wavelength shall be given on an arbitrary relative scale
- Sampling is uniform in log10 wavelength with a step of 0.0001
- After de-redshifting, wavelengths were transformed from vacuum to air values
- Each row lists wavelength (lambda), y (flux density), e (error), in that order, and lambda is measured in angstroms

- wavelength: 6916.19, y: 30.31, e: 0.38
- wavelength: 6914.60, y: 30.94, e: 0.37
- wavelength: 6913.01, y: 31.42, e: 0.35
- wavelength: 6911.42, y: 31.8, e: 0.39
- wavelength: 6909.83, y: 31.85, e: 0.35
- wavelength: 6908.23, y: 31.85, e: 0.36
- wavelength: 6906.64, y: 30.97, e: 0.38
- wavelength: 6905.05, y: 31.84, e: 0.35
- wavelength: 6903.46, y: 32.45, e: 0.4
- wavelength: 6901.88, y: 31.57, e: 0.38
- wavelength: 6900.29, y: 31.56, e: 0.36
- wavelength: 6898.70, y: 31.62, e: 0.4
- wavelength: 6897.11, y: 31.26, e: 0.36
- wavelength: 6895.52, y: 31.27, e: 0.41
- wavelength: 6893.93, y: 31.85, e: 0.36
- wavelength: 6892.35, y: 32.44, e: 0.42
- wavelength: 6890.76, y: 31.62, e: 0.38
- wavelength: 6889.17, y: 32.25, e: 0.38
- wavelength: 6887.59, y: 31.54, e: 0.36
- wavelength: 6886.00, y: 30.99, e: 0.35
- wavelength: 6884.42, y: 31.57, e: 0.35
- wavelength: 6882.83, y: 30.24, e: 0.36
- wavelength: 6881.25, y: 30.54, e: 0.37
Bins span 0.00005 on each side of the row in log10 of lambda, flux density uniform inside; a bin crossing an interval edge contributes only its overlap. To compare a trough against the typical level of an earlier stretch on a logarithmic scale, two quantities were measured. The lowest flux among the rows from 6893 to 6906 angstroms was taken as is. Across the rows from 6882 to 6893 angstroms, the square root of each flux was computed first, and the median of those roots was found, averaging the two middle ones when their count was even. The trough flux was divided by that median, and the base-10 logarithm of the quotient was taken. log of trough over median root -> 0.745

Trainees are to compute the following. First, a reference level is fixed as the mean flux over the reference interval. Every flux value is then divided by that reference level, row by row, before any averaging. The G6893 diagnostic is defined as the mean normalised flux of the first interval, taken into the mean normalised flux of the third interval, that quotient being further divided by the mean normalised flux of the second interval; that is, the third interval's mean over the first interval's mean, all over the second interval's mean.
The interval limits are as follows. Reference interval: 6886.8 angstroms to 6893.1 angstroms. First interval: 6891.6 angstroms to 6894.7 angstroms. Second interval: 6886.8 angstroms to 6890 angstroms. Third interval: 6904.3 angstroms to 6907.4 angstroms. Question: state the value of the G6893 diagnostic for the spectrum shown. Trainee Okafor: 0.98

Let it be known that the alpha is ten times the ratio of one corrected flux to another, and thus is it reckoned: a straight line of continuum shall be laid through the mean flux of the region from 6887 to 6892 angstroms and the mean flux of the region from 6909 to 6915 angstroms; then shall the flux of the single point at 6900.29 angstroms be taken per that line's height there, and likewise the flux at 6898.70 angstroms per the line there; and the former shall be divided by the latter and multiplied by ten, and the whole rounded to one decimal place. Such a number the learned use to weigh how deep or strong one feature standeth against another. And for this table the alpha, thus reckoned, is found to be 10.0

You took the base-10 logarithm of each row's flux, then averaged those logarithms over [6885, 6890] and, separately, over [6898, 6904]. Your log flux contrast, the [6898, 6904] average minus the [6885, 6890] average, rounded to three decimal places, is 0.003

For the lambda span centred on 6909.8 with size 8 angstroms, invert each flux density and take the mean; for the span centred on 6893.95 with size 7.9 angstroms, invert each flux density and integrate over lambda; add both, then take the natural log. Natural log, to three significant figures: -1.27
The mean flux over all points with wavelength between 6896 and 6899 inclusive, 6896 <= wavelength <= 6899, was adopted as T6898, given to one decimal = 31.4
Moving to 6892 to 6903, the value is 31.7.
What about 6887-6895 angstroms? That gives 31.9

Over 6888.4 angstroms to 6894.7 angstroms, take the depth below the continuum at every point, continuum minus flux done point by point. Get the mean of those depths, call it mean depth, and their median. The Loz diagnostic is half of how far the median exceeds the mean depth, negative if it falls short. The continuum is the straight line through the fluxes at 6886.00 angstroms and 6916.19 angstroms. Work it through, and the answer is 0.00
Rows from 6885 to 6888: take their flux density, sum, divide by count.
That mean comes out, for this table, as 31.3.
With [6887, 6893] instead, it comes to 32.0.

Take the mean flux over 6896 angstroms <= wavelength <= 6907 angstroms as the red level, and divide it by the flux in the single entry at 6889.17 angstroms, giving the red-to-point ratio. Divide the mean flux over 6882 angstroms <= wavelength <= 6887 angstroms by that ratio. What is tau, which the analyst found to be 31.6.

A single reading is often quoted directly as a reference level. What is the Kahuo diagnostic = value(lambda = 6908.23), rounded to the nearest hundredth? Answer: 31.85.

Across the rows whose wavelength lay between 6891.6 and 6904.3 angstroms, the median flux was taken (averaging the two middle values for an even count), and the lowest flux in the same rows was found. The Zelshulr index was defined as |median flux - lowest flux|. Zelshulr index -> 0.3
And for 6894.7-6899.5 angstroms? 0.0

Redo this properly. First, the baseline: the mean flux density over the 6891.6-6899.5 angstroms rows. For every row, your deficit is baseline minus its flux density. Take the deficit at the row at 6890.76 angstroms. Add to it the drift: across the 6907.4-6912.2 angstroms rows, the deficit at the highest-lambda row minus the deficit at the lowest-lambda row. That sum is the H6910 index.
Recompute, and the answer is 0.1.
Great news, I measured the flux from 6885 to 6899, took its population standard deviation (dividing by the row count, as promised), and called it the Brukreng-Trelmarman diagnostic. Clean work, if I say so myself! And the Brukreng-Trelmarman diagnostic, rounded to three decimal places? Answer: 0.443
